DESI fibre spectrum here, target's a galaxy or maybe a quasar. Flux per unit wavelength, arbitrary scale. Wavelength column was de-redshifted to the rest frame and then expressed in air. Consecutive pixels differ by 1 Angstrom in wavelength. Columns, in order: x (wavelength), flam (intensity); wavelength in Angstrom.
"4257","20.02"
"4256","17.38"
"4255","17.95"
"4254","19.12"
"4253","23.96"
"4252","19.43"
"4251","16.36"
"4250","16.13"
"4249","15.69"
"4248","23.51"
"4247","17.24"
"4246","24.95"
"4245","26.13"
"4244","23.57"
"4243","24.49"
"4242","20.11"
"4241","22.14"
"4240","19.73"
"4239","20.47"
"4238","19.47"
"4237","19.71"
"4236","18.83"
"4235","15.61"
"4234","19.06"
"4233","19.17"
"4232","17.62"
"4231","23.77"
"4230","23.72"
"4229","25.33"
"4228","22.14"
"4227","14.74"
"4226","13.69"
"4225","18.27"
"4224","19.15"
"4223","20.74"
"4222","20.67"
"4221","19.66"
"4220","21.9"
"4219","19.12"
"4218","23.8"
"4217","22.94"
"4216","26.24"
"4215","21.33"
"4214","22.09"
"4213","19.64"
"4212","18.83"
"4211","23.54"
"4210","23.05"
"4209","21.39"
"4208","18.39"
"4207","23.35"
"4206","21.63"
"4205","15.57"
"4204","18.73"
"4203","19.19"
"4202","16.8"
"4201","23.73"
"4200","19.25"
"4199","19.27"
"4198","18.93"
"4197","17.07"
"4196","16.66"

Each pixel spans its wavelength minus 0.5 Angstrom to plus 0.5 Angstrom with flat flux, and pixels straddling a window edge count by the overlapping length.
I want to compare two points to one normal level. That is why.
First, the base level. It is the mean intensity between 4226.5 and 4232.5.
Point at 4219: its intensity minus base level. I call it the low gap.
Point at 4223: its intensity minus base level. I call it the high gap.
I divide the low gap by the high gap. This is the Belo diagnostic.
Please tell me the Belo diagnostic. 4.4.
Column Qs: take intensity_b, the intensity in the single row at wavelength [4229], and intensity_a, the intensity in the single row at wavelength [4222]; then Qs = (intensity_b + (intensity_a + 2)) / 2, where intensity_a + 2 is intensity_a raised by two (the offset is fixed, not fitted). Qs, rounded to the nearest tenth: 24.0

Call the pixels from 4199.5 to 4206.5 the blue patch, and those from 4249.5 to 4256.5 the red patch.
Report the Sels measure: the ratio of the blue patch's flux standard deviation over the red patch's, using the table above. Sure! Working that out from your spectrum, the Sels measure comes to 1.03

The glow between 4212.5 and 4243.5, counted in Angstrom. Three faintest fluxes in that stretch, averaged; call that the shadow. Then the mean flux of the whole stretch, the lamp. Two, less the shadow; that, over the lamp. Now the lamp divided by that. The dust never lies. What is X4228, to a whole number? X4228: -33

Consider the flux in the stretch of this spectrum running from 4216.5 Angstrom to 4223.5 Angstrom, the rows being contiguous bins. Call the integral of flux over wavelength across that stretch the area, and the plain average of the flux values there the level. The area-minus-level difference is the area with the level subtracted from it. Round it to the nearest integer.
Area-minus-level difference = 128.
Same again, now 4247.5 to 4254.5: 115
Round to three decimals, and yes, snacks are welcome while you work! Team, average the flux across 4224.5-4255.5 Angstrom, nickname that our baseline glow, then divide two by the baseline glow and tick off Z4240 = 0.100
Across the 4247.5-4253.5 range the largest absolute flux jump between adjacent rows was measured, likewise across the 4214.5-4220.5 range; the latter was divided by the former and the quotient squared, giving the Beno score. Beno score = 0.4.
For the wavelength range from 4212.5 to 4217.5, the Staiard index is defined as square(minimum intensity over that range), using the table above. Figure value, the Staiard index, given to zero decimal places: 386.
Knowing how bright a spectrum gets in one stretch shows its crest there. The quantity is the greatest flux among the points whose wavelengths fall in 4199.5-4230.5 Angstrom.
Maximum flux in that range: 26.24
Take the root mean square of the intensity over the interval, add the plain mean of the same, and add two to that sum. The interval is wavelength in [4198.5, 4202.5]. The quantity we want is 41.7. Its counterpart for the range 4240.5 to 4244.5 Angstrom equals 47.2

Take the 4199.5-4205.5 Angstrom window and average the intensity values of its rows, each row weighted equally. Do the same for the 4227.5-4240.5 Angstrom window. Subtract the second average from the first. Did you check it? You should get -1.5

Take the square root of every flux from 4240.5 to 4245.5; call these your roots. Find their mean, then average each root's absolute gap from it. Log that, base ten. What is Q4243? -0.74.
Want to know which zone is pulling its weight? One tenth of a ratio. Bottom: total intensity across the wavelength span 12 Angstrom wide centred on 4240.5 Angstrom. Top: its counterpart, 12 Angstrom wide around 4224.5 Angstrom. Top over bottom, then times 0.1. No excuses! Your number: 0.094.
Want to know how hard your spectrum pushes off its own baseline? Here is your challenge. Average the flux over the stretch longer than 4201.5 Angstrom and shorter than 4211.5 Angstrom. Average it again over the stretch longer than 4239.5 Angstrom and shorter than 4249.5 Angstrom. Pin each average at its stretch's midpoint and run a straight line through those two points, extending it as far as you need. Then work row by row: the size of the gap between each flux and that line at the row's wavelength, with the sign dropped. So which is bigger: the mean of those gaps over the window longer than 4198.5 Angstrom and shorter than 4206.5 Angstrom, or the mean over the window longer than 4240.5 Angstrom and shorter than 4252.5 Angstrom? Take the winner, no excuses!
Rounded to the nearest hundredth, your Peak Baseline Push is 3.40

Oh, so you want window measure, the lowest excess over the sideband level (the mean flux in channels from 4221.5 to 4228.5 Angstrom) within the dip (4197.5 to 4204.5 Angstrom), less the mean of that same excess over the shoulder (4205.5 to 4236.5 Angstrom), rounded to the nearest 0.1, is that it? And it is -3.8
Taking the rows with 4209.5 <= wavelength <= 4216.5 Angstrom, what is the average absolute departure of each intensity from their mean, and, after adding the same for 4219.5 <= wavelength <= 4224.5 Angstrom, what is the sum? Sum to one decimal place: 2.7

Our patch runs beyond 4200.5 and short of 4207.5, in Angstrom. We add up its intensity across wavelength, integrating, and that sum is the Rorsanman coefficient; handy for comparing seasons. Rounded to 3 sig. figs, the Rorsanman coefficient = 139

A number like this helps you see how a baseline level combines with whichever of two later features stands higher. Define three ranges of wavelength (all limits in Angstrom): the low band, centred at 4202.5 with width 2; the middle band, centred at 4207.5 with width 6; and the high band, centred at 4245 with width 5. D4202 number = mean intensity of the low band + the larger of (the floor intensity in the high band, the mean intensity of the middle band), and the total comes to 38.6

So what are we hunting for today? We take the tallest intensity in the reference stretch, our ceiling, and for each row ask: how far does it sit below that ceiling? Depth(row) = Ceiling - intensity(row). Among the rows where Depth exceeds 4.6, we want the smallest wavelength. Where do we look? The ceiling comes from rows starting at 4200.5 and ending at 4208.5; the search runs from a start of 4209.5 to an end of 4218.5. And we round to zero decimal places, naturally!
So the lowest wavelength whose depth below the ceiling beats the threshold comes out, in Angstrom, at 4212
